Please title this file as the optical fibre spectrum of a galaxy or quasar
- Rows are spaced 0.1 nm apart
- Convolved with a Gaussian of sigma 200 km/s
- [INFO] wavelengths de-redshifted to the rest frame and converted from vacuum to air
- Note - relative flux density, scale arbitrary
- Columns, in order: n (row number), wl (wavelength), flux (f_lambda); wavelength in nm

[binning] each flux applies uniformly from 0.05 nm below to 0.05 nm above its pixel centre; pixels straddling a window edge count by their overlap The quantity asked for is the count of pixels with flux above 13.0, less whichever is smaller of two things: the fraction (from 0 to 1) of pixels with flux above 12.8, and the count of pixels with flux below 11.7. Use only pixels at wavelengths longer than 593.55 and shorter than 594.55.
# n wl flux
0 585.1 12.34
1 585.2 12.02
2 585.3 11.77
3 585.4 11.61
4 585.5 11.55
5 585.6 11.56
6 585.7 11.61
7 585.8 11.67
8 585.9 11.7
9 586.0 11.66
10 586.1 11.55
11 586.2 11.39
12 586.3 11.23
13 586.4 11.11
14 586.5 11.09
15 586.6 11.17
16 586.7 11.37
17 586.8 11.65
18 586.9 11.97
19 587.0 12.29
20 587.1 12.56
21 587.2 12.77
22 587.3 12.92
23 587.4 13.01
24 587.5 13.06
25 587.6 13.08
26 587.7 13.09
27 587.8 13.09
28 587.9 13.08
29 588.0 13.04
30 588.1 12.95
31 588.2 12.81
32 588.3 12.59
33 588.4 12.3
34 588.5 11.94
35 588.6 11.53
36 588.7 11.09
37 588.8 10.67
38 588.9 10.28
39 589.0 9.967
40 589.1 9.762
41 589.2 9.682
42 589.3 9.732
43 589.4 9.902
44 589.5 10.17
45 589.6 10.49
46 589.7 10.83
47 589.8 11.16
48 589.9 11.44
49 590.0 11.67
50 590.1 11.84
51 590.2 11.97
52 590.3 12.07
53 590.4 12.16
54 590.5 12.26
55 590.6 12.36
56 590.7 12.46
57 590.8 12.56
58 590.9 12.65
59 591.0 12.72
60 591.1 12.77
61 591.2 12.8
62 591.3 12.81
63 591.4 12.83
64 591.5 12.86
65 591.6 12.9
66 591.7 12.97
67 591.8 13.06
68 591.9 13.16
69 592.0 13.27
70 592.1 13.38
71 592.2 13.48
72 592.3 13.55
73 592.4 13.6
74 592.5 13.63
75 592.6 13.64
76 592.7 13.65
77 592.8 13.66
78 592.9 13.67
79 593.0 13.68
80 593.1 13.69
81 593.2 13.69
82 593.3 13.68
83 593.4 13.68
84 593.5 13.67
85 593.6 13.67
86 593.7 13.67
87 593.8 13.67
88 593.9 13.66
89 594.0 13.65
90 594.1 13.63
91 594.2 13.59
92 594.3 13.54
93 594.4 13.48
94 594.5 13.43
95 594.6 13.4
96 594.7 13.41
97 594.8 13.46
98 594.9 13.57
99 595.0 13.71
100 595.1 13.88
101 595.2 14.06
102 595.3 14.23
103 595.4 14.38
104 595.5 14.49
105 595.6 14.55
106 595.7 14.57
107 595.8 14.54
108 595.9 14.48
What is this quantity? 10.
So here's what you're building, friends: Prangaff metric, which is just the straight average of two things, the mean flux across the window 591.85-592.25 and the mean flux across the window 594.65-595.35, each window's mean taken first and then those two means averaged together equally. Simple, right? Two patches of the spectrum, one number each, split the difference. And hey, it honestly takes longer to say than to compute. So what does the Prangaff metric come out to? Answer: 13.54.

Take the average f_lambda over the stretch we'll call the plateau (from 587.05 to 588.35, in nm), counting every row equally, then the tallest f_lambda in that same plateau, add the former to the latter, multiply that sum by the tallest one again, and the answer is 341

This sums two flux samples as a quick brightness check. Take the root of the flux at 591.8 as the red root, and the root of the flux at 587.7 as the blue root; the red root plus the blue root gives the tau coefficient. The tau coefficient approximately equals 7.2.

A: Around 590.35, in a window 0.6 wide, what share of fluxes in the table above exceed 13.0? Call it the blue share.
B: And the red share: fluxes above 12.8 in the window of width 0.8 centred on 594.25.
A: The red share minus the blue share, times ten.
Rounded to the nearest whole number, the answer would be 10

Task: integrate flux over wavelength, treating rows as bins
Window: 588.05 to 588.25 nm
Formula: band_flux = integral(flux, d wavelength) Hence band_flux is 2.58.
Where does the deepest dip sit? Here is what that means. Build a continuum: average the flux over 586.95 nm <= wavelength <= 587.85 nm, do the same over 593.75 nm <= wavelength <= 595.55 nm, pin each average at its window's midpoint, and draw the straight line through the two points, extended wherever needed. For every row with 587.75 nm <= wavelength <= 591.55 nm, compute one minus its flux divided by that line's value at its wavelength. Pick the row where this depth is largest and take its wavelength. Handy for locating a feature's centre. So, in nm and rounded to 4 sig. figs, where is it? 589.2 nm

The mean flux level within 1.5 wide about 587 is 12.2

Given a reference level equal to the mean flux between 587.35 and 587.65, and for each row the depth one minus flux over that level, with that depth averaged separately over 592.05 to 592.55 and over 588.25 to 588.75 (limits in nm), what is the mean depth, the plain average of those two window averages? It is 0.03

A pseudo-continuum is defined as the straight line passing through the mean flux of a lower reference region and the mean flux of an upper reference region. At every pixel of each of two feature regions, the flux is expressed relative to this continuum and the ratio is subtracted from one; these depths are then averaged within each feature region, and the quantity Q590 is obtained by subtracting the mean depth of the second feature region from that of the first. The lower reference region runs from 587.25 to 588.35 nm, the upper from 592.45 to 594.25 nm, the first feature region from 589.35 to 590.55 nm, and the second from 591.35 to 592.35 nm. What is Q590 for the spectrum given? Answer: 0.12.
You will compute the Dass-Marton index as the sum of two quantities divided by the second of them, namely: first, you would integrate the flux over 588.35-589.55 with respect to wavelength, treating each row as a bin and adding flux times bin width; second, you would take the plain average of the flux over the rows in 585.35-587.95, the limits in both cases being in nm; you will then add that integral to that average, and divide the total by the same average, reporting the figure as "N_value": 2.06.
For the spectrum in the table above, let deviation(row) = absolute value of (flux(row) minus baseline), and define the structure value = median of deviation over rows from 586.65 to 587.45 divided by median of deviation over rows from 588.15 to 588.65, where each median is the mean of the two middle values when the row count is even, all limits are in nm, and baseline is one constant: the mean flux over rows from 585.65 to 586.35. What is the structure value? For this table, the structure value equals 1.2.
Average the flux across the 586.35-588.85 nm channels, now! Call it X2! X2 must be 12.2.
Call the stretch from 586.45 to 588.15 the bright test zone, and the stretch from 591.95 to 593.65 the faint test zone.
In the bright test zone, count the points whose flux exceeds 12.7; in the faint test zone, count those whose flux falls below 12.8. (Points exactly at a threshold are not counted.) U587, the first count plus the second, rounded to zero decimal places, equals 10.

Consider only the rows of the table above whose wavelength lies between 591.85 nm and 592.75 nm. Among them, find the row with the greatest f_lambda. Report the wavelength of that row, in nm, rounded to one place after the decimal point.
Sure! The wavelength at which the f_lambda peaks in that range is 592.7 nm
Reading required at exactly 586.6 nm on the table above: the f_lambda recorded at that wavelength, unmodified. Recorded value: 11.17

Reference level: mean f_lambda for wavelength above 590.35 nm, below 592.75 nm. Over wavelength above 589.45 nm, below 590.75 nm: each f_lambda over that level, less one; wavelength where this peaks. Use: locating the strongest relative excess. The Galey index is 590.7 nm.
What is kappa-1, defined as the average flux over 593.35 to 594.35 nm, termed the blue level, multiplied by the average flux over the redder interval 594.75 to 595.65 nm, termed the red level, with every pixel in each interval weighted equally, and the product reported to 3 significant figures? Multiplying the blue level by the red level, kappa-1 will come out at 192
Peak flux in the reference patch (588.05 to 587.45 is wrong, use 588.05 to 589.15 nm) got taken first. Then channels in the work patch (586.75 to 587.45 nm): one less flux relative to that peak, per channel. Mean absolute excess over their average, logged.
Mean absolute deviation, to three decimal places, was 0.032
